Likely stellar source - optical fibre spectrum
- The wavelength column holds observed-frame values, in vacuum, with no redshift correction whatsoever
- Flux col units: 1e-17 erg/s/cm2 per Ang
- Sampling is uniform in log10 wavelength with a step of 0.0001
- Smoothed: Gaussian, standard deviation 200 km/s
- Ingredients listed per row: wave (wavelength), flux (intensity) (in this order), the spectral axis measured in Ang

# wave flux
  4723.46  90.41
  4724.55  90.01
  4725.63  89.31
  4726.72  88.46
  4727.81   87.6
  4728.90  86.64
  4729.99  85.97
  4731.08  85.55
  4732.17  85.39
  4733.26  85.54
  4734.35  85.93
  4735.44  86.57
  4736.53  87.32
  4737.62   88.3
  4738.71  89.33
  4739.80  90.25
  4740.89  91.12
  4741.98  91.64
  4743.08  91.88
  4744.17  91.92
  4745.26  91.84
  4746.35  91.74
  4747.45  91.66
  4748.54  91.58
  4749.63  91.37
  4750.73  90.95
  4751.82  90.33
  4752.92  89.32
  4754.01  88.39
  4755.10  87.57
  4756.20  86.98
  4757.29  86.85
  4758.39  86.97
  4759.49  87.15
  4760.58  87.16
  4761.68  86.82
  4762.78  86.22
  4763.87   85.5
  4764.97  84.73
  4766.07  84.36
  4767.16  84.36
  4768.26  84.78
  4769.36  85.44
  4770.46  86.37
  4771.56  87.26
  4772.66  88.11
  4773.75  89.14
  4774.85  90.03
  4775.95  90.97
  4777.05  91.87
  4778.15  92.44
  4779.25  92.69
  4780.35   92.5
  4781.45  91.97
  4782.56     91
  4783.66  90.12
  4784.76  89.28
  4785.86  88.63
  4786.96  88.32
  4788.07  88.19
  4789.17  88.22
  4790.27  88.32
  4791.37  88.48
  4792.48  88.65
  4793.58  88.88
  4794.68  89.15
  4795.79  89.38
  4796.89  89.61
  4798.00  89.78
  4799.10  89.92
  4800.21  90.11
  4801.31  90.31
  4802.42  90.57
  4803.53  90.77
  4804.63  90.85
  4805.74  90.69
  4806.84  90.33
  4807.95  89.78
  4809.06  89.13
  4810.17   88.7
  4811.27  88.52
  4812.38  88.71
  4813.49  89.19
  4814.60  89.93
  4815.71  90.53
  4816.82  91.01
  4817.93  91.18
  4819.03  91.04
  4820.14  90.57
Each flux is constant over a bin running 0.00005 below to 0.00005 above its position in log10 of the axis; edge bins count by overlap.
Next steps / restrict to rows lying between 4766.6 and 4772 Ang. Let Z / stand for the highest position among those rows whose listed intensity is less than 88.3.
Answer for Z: 4771.56 Ang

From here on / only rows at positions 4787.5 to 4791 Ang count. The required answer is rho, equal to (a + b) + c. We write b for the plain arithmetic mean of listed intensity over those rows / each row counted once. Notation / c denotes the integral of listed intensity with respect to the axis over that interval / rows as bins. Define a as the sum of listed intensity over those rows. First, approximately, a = 265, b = 88.2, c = 309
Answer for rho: 662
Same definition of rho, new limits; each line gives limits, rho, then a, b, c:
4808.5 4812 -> 666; 266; 88.8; 311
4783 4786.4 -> 662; 268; 89.3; 304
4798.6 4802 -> 667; 270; 90.1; 306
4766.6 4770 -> 628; 255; 84.9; 289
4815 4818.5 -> 682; 273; 90.9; 319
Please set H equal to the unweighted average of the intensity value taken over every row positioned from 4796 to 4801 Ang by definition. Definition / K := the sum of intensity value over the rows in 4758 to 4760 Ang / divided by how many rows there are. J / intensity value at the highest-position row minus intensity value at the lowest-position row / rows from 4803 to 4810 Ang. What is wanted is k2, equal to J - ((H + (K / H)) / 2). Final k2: -47.1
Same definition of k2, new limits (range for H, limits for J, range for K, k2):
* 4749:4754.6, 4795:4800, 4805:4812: -45.0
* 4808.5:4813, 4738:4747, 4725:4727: -42.5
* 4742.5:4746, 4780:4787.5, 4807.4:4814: -50.6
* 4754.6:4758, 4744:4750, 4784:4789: -44.6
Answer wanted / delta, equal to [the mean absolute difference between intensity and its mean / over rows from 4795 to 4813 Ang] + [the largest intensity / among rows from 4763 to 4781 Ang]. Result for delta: 93.3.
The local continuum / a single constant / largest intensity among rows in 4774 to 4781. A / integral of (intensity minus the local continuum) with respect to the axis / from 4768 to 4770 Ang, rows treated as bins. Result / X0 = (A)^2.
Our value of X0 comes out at 223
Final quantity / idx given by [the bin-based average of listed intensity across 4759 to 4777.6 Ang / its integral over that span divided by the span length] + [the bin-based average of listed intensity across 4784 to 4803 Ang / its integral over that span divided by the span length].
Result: 176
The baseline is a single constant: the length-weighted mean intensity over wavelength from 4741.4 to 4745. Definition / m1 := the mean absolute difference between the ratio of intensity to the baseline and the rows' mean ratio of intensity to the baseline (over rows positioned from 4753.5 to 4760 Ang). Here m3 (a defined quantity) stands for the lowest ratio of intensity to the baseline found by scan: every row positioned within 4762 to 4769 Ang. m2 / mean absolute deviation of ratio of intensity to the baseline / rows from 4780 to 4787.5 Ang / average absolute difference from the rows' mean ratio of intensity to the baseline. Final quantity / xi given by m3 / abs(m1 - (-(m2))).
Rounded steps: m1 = 0.005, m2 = 0.015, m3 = 0.919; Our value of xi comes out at 47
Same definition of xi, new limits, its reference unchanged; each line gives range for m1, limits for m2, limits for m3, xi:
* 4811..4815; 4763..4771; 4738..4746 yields 84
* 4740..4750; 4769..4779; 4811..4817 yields 40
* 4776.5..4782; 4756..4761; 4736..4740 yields 215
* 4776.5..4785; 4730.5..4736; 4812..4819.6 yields 64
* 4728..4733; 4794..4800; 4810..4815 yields 134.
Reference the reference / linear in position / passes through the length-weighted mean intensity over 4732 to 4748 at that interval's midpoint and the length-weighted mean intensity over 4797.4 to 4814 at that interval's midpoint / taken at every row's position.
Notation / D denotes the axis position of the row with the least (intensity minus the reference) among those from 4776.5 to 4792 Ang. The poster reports 4788.07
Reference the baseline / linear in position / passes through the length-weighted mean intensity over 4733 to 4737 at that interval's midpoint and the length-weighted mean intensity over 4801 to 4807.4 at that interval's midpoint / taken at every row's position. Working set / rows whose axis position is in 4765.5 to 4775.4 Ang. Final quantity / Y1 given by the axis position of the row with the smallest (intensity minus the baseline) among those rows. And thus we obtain 4767.16 Ang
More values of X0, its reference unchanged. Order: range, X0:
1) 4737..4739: 64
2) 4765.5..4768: 429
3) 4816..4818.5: 17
